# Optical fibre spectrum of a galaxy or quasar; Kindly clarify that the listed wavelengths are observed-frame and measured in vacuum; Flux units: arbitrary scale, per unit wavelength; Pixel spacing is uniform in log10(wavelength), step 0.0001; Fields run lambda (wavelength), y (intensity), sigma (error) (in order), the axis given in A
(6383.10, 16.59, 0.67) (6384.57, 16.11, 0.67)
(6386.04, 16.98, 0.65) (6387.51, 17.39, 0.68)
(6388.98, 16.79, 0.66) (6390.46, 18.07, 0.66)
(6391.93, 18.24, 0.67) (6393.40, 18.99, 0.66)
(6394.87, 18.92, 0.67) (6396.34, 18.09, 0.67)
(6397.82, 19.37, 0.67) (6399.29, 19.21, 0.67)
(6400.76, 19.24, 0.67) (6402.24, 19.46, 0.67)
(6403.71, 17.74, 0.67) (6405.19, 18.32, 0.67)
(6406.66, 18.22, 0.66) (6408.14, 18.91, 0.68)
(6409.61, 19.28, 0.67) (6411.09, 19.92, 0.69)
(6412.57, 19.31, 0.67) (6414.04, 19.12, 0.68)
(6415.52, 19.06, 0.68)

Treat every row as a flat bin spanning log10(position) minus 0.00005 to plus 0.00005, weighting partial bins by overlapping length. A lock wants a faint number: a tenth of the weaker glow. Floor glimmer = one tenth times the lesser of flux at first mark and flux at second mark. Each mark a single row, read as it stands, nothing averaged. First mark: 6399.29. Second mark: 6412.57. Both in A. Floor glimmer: 1.92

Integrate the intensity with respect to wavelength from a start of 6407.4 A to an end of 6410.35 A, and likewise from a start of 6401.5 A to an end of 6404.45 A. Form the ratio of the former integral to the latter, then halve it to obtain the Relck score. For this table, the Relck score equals 0.514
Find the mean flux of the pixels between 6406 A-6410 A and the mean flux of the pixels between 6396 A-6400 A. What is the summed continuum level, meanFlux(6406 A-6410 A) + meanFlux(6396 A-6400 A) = 37.7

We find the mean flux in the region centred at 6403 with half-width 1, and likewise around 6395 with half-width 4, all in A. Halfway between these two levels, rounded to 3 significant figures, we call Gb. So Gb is 18.7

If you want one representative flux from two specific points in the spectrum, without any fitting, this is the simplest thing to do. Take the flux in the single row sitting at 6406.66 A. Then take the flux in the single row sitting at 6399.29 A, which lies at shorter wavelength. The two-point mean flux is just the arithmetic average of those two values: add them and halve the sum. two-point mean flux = 18.7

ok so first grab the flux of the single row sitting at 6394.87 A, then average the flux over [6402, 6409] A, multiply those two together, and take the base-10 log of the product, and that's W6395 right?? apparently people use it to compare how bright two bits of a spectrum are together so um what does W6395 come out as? 2.54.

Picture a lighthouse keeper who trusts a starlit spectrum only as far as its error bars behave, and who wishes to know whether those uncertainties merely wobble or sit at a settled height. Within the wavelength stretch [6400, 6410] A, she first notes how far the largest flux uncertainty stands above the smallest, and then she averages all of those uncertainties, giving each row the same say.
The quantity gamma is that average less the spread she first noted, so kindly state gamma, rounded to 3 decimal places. 0.650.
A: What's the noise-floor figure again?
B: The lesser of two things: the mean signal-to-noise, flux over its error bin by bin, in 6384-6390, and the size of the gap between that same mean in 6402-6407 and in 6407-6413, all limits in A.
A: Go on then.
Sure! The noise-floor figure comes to 1.0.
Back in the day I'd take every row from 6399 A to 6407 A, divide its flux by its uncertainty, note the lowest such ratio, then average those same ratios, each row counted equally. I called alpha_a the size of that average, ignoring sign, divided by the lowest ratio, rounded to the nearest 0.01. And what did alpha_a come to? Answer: 1.06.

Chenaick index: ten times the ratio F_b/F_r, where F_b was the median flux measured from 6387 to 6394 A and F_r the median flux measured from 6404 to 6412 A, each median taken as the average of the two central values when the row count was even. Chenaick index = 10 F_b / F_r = 9.6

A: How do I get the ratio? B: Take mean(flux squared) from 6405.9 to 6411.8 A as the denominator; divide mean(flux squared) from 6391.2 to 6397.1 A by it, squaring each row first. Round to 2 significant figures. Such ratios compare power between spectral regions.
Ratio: 0.95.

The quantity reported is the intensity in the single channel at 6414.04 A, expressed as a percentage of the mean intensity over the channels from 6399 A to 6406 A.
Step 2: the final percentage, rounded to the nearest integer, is 102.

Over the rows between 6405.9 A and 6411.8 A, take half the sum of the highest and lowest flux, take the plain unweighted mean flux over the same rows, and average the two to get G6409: 19.08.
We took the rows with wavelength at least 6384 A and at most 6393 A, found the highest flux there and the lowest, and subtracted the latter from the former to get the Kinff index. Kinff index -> 2.13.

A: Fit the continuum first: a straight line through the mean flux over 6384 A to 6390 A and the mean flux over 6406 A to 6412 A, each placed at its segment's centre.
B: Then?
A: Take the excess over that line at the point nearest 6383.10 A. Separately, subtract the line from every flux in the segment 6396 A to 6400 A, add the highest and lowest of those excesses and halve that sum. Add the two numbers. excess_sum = 1.0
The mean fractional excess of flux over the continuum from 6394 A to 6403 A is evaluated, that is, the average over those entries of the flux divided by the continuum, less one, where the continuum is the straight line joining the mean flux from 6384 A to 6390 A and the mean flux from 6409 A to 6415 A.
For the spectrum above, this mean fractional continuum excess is 0.056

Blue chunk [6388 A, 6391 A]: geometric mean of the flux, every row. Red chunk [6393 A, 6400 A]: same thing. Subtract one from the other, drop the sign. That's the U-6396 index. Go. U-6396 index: 1.5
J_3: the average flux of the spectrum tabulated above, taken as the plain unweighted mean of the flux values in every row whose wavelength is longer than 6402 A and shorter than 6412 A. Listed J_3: 18.8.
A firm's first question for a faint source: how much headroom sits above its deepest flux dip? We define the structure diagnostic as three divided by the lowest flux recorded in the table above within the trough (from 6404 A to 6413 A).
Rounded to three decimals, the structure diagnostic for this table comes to 0.165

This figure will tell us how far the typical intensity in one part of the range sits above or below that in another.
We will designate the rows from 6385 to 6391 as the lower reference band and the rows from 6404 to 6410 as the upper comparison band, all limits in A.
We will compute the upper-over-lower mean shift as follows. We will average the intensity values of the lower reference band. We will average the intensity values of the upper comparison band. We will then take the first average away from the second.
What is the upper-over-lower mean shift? 1.4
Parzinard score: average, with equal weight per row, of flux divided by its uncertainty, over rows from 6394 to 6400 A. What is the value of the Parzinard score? 28.2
